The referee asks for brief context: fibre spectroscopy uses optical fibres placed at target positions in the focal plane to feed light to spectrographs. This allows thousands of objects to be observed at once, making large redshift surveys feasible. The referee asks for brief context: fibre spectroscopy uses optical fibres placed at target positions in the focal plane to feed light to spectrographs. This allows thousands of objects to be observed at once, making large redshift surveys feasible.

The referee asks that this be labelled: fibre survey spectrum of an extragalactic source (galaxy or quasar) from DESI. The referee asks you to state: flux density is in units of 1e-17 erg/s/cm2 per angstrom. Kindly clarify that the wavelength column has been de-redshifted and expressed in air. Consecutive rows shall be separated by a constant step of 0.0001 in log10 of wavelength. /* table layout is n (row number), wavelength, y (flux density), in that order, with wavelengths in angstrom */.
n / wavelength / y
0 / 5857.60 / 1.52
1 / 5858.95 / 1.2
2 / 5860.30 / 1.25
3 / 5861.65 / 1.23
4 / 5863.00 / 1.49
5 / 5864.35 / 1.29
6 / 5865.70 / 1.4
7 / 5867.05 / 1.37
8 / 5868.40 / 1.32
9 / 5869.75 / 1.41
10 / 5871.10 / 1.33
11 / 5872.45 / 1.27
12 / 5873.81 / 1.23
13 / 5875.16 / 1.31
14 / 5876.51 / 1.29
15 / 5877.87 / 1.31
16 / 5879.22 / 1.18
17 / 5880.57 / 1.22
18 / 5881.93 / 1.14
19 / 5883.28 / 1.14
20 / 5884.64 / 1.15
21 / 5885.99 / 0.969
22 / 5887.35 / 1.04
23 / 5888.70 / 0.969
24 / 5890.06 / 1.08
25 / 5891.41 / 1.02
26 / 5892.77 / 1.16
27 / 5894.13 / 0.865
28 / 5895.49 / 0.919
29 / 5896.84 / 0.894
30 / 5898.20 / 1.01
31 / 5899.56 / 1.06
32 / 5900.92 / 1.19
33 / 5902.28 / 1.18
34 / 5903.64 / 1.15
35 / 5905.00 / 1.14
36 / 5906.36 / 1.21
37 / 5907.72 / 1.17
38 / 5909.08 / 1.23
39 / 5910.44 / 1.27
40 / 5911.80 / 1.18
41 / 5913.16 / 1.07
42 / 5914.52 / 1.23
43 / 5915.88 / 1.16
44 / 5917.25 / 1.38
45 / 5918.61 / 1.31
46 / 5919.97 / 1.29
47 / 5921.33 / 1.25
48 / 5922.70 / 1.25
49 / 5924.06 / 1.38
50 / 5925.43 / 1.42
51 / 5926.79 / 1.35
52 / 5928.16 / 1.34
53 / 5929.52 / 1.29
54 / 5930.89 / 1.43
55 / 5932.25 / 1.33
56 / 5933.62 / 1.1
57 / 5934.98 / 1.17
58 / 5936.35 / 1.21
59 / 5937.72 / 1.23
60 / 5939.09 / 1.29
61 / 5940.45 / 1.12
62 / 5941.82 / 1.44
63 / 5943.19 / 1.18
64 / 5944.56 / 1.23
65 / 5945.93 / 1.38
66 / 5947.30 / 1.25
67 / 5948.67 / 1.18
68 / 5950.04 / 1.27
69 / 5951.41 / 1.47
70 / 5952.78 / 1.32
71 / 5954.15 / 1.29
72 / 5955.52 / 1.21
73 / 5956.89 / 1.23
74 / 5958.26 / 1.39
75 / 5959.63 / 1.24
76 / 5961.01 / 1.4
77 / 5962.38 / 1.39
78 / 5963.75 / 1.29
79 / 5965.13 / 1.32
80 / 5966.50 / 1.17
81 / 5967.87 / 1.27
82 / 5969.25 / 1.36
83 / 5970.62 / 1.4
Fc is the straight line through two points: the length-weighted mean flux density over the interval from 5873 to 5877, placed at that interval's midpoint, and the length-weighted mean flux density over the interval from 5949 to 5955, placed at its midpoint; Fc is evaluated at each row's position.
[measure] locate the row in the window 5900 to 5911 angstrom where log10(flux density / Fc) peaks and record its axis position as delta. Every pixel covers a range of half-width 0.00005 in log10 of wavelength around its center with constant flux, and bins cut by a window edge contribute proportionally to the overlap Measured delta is 5910.44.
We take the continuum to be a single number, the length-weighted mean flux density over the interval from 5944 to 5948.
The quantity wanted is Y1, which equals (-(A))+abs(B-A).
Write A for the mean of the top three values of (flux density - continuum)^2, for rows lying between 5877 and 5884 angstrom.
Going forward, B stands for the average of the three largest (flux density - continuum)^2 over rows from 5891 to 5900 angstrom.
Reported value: 0.120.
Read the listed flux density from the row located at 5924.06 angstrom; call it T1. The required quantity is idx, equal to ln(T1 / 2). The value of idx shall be -0.37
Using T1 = 1.38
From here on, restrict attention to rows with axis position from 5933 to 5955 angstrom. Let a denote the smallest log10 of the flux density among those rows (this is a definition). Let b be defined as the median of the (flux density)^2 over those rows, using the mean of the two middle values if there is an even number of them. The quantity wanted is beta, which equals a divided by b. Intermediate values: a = 0.04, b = 1.54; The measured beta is 0.03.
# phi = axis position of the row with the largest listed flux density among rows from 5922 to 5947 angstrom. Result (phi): 5941.82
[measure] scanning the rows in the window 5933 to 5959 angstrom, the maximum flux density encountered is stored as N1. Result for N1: 1.47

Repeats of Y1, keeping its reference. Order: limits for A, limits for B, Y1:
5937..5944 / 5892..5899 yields 0.114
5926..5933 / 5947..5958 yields -0.001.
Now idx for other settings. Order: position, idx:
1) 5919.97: -0.44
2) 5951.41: -0.31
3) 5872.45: -0.45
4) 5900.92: -0.52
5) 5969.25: -0.39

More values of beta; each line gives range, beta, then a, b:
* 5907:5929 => 0.02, 0.03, 1.59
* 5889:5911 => -0.05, -0.06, 1.31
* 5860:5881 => 0.04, 0.07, 1.69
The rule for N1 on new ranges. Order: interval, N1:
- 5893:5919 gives 1.38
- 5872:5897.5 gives 1.31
